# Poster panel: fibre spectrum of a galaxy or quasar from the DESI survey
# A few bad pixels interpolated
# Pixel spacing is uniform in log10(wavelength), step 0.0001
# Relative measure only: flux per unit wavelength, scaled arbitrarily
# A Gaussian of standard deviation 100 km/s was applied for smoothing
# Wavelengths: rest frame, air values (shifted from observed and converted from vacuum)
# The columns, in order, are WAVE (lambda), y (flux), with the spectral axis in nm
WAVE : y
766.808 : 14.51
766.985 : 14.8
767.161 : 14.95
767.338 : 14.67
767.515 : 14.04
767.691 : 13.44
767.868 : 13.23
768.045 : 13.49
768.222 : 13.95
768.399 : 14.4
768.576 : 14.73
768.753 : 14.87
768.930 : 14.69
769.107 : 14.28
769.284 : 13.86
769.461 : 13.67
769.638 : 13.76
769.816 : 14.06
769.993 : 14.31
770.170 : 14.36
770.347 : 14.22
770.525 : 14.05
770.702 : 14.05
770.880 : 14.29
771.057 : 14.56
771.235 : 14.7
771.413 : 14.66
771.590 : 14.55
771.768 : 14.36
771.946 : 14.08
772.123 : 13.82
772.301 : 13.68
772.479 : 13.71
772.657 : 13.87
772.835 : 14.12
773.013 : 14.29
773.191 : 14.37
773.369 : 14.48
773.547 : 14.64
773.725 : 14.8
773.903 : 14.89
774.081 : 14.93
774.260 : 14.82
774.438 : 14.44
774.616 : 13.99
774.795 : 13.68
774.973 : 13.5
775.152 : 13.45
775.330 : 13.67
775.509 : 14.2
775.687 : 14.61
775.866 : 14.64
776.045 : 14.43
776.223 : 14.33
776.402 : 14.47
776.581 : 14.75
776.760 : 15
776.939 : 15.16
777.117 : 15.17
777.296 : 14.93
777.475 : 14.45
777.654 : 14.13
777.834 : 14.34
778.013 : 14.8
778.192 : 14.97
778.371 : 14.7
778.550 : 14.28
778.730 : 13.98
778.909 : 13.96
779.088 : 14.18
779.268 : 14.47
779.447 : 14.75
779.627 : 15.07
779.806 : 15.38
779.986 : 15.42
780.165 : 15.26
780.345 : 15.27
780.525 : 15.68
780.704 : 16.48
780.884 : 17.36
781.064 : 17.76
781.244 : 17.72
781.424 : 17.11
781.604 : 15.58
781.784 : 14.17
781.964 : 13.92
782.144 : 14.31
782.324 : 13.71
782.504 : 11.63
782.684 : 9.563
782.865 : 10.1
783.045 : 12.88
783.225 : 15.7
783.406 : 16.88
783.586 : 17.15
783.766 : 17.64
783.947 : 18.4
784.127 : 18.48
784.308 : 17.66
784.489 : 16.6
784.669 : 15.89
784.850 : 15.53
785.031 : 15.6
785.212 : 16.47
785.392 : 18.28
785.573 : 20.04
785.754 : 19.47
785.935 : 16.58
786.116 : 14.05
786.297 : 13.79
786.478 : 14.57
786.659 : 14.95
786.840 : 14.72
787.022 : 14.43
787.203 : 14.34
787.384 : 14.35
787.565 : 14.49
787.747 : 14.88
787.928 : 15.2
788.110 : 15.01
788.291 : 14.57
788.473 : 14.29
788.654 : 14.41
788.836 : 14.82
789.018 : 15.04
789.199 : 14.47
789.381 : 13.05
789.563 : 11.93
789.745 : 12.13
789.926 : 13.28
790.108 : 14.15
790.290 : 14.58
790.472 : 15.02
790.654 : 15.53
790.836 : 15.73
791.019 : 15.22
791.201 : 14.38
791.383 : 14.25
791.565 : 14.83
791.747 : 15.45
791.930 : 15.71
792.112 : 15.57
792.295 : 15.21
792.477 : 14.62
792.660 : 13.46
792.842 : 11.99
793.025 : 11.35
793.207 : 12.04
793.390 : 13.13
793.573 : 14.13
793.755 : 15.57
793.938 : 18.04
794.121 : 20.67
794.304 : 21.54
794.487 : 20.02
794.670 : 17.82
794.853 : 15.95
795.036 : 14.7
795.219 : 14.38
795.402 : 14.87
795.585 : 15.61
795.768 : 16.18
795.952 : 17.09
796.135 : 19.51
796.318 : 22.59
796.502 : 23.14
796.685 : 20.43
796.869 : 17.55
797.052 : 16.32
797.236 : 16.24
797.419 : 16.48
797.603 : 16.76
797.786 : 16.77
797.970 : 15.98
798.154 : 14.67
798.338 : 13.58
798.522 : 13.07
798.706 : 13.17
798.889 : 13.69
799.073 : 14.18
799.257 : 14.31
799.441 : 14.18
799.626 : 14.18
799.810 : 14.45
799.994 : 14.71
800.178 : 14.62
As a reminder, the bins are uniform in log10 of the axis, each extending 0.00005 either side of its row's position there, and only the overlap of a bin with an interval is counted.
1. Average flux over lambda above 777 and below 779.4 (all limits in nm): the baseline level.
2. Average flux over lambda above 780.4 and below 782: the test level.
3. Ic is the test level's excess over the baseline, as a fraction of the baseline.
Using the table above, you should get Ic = 0.12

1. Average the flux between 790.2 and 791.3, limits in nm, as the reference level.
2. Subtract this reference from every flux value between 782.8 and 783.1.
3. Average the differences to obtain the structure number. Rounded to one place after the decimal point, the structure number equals -3.6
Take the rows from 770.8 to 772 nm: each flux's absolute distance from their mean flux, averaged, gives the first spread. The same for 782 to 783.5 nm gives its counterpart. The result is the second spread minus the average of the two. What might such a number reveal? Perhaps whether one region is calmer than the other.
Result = 0.9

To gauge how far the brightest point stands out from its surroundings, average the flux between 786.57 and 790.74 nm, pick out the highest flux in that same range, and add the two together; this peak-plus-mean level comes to 29.9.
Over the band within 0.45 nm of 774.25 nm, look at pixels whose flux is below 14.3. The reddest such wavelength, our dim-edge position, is 774.616 nm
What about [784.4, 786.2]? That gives 786.116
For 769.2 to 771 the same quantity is 770.880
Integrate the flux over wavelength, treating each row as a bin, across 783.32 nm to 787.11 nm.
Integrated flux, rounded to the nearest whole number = 63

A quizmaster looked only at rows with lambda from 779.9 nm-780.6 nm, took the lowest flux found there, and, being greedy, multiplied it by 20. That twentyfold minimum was 305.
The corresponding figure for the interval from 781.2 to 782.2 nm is 278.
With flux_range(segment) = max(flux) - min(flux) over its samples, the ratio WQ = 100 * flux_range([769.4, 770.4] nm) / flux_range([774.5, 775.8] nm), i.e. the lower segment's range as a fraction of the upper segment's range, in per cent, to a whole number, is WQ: 59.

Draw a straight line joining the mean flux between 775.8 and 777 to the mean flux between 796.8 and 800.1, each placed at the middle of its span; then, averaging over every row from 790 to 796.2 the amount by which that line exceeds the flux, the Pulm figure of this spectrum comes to -0.6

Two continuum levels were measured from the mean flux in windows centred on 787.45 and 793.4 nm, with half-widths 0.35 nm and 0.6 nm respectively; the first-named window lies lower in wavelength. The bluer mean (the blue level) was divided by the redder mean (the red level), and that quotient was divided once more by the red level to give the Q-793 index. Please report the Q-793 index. 0.077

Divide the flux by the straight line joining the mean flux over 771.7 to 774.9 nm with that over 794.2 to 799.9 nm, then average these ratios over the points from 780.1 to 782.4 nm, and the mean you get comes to 1.05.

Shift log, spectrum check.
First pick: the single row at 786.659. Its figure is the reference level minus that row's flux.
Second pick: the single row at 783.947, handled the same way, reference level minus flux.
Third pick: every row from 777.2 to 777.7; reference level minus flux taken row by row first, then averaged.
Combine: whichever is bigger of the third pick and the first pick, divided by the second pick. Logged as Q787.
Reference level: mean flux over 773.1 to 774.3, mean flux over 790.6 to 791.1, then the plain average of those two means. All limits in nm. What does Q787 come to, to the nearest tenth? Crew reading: -0.2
